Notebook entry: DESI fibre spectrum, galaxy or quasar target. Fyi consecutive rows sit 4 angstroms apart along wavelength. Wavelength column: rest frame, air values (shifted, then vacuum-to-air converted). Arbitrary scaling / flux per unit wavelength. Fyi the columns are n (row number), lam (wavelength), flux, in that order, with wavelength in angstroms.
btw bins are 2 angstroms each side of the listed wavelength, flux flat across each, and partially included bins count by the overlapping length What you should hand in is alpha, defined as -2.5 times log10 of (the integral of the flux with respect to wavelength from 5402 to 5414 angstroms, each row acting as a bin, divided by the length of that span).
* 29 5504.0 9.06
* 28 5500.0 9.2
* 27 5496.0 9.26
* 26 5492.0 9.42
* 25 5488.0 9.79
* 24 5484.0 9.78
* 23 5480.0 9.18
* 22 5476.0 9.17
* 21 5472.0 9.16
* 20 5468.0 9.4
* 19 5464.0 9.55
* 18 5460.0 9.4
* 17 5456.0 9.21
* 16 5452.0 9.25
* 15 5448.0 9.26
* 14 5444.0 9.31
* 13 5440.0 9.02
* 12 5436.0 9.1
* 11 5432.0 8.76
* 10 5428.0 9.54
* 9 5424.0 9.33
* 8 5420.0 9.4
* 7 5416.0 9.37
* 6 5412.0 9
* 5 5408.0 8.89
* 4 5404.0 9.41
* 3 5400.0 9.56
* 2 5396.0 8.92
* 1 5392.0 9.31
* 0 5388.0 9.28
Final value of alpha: -2.40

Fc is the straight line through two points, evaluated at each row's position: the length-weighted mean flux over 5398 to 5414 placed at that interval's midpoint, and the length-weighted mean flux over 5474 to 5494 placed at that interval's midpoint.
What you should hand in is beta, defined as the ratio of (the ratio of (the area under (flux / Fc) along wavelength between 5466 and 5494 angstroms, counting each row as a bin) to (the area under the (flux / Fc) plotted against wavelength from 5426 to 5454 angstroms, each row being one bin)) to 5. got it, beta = 0.202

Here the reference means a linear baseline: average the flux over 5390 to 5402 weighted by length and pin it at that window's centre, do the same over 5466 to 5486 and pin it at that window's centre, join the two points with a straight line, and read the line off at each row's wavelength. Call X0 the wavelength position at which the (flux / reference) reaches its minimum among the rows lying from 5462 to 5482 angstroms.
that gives 5472.0 angstroms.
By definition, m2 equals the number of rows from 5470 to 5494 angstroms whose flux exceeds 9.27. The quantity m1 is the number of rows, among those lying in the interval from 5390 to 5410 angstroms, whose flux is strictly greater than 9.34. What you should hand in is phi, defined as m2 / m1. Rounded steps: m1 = 2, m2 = 3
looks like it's 1.5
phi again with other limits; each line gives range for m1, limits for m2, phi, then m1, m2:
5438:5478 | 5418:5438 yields 1.0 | 3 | 3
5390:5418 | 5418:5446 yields 1.3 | 3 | 4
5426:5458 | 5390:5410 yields 3.0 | 1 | 3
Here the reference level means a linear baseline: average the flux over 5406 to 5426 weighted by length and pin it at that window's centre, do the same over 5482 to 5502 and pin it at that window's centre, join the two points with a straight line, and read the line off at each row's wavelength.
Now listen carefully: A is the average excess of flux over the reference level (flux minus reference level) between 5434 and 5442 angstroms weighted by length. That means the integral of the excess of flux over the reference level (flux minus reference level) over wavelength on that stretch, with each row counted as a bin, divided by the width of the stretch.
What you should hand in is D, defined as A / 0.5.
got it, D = -0.45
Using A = -0.22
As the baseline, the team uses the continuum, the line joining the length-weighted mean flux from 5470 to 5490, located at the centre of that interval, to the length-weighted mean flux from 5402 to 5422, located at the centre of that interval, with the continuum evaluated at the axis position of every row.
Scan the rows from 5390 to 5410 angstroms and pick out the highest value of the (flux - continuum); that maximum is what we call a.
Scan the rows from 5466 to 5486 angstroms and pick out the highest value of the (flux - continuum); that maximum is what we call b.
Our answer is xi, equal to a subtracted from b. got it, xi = -0.03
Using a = 0.38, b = 0.35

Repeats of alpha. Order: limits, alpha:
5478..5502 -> -2.44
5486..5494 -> -2.46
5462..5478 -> -2.42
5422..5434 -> -2.41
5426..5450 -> -2.41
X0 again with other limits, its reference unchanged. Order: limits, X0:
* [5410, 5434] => 5432.0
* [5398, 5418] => 5408.0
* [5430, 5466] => 5432.0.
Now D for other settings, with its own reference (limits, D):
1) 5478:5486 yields 0.06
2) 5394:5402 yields 0.22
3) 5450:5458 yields -0.23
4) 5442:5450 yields -0.06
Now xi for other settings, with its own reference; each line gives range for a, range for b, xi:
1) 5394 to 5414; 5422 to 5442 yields -0.10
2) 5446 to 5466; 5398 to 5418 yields 0.20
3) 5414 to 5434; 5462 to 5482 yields -0.10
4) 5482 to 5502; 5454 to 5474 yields -0.17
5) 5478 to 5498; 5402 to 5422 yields -0.13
